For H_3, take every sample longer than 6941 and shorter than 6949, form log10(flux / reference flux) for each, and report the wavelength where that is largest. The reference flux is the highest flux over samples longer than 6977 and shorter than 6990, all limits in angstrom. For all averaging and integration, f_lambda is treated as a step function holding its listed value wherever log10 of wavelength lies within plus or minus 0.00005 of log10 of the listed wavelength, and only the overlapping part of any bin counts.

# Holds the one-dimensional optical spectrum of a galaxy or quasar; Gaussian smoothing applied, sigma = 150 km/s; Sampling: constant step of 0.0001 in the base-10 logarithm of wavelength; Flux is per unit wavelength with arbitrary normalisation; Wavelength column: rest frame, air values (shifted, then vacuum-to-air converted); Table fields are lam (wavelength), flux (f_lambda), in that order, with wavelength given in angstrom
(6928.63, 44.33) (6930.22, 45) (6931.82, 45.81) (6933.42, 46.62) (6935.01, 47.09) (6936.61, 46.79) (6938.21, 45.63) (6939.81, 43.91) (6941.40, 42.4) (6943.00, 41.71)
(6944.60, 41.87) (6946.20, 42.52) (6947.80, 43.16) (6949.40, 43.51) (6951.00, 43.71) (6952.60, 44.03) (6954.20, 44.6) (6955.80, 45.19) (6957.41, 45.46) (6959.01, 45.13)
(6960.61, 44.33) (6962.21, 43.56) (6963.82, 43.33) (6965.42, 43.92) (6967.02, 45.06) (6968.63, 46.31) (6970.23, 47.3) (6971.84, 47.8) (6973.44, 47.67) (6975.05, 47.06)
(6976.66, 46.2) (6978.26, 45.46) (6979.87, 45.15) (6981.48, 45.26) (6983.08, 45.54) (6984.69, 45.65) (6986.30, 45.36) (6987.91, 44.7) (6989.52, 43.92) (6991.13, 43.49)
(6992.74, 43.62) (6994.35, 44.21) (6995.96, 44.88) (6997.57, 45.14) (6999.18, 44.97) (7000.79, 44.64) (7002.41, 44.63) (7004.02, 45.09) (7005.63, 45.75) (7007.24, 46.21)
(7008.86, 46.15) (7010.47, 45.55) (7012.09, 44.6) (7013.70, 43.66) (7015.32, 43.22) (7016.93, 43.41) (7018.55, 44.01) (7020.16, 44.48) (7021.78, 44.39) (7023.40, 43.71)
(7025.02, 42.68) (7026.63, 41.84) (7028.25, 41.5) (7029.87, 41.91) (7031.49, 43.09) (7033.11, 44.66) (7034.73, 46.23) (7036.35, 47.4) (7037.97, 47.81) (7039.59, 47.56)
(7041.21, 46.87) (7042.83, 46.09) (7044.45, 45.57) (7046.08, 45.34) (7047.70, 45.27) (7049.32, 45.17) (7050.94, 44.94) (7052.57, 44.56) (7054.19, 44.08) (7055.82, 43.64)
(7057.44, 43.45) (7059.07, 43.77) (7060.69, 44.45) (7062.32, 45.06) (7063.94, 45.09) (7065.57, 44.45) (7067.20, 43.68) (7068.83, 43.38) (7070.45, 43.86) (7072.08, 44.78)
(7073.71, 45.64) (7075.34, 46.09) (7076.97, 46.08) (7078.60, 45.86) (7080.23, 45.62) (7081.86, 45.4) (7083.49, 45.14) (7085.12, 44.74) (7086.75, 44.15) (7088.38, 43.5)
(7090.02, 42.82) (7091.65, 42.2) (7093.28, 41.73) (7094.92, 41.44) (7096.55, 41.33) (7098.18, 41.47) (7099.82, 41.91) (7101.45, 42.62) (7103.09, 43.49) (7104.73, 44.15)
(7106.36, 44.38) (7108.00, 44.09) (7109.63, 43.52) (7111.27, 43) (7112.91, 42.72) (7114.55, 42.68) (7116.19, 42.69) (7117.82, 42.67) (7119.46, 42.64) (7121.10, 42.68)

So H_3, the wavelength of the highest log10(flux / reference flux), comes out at 6947.80 angstrom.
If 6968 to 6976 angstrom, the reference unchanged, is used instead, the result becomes 6971.84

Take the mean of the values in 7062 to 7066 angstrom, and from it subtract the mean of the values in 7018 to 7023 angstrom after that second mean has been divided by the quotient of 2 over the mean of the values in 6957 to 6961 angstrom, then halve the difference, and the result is -476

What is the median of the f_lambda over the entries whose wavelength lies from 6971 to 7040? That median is 44.9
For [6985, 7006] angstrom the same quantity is 44.7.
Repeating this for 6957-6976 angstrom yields 45.3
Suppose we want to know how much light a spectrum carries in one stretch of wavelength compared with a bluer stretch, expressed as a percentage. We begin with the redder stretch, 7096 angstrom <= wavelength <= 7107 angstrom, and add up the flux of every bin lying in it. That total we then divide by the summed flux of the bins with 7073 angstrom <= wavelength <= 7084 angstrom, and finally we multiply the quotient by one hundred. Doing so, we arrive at 94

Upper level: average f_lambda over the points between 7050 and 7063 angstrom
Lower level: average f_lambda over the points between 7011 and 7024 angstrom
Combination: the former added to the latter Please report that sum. 88.2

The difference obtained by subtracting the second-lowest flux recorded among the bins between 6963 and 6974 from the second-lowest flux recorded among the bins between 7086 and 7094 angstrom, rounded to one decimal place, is -1.7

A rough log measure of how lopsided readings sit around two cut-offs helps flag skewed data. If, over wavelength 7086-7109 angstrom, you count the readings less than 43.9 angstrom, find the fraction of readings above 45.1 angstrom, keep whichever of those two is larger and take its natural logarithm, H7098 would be 2.3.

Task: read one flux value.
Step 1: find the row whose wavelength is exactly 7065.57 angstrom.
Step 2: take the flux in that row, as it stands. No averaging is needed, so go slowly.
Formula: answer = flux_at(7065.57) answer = 44.45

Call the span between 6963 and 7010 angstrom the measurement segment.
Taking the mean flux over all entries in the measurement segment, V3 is 45.3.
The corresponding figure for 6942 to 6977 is 44.7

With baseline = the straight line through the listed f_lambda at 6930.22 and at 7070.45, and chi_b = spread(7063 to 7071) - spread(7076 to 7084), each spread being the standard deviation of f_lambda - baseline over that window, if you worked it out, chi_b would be 0.3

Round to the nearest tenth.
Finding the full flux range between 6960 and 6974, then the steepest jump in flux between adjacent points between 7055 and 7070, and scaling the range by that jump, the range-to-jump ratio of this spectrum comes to 5.8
